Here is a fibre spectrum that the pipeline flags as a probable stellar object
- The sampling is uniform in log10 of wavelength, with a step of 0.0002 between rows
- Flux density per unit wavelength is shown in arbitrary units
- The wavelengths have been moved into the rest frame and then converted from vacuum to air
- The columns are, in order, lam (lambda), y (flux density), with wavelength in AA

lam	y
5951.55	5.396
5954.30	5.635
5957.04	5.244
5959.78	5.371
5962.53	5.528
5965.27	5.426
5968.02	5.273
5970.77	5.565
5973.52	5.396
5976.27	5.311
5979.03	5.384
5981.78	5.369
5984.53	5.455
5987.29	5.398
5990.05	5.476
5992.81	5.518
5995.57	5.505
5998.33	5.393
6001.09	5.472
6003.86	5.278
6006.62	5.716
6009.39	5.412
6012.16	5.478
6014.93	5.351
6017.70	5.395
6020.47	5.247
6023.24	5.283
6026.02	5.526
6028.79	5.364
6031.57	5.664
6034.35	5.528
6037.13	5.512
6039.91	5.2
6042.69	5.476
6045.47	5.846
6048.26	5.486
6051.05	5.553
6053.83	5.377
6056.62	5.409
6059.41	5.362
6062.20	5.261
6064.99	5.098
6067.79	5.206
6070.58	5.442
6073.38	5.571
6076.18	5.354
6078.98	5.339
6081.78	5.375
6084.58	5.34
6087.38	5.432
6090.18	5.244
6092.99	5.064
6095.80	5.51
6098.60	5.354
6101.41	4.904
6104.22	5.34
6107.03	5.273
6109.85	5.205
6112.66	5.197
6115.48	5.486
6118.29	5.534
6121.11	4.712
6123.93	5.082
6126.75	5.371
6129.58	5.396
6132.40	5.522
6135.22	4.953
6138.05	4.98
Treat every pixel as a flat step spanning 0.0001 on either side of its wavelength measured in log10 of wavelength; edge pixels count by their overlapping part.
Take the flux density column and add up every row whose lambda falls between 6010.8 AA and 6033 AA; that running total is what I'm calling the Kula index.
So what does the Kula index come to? 43.31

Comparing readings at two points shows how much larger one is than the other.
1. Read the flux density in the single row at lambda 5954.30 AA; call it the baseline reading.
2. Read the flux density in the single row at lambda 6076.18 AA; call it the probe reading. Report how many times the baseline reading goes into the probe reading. 0.95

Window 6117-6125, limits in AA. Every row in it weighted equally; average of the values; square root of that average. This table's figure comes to 2.26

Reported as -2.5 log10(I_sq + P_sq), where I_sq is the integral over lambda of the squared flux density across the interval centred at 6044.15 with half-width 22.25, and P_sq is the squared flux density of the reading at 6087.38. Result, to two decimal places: -7.82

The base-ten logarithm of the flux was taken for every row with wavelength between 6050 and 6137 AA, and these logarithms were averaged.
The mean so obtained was 0.724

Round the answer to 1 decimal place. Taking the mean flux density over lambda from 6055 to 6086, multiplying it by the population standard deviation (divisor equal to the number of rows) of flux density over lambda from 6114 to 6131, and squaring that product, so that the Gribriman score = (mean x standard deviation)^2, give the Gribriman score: 2.3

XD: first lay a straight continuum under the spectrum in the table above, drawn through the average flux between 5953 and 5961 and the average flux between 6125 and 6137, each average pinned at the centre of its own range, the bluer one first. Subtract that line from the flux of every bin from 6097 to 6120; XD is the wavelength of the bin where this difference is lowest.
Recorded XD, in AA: 6101.41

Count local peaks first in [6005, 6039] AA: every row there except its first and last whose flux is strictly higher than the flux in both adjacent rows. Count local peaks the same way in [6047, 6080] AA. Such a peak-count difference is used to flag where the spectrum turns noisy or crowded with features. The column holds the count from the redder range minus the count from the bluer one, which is -1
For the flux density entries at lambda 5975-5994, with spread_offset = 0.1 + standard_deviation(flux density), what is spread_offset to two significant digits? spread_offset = 0.17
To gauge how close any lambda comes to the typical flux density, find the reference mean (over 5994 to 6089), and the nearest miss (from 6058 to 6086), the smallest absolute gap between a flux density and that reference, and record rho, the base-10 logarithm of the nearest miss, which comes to -1.64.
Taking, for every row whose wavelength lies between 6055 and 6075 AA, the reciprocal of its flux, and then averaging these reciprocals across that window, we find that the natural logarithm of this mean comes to -1.67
